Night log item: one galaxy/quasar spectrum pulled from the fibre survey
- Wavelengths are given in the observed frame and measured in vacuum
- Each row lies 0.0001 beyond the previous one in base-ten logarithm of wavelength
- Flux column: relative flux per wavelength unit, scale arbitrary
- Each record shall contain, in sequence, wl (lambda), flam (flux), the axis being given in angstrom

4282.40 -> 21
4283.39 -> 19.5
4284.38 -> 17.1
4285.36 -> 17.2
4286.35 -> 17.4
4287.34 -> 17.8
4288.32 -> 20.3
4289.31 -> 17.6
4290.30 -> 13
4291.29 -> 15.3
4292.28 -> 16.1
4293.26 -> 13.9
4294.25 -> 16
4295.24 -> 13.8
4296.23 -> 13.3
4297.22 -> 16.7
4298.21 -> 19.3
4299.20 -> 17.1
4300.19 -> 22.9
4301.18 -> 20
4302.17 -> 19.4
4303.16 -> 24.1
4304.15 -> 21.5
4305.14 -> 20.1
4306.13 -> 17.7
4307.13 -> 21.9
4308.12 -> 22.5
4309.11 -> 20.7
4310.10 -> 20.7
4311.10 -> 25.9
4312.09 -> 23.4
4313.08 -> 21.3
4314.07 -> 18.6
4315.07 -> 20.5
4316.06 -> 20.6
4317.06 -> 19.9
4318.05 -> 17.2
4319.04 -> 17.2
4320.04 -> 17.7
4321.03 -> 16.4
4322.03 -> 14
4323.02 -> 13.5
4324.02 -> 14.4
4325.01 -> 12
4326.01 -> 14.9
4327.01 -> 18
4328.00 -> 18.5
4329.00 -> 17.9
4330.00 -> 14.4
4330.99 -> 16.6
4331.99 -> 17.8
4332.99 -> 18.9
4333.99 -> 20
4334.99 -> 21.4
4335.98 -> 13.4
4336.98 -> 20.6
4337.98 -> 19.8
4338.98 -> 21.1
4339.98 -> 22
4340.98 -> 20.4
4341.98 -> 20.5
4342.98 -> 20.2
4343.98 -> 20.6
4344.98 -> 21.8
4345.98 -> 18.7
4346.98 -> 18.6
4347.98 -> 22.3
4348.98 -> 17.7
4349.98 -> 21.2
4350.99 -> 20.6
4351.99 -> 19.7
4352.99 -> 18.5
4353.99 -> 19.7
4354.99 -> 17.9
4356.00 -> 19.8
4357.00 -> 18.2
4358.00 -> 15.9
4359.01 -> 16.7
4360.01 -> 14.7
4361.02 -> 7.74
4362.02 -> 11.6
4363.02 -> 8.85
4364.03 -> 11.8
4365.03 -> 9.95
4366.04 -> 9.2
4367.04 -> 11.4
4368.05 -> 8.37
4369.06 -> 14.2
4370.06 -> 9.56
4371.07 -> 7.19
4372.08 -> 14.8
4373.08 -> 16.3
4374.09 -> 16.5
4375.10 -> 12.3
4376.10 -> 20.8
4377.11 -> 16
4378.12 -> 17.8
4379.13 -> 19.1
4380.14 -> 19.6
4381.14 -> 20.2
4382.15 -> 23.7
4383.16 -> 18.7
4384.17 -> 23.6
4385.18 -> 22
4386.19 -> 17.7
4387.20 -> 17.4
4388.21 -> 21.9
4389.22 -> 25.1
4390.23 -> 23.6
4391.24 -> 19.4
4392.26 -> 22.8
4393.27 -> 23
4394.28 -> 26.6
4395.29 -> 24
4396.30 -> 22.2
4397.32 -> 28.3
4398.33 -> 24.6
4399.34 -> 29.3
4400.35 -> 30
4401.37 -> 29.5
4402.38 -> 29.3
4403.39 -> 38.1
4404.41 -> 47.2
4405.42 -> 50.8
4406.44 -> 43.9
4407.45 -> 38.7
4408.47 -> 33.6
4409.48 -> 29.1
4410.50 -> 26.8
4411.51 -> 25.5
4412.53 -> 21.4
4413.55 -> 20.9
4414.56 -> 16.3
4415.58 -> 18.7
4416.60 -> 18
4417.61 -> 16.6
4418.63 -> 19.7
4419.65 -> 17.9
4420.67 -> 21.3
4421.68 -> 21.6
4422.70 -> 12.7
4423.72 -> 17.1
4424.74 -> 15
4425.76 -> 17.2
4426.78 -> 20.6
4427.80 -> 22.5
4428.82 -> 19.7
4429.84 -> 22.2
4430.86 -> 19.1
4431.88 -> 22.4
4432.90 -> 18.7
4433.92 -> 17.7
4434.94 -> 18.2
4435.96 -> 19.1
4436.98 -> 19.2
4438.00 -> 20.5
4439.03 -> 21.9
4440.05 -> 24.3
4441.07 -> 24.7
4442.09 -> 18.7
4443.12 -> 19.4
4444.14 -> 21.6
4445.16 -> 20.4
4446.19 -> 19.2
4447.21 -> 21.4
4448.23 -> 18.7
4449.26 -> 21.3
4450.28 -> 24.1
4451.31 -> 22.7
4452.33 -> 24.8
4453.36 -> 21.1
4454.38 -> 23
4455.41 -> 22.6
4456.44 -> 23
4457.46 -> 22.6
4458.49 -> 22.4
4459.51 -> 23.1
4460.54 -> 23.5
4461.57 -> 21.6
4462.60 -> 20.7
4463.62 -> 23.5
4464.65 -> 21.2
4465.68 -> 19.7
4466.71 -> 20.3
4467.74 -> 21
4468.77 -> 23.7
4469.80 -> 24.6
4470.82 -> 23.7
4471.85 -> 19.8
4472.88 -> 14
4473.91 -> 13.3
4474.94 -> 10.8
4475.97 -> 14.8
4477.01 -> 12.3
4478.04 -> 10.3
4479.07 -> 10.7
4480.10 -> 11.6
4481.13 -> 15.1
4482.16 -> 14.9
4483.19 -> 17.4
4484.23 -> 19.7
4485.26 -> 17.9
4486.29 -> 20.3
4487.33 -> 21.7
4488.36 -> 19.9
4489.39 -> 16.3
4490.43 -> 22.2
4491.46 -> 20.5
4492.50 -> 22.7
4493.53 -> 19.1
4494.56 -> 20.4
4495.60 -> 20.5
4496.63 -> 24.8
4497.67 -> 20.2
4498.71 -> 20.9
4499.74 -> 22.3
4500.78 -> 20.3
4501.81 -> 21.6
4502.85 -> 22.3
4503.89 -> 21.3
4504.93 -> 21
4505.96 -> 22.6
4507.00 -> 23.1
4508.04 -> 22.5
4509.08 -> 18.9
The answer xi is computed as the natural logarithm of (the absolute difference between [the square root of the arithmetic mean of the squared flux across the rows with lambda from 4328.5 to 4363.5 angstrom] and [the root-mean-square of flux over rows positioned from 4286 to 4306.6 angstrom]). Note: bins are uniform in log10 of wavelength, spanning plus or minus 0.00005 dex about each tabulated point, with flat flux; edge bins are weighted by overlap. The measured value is -0.8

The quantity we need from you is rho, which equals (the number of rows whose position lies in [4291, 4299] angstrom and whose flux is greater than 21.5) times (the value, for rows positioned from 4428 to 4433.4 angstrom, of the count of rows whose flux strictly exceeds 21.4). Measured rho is 0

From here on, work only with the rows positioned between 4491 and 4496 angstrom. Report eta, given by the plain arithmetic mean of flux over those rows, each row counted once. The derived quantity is 21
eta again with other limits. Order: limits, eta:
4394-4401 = 26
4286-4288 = 18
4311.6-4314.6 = 21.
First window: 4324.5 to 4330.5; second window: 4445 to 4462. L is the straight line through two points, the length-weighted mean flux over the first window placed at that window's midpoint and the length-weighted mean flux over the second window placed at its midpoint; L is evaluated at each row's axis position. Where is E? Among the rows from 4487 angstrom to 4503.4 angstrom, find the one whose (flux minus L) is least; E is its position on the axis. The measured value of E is 4489.39 angstrom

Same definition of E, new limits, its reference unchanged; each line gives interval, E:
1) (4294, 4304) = 4296.23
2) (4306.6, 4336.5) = 4325.01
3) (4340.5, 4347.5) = 4346.98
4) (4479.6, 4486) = 4480.10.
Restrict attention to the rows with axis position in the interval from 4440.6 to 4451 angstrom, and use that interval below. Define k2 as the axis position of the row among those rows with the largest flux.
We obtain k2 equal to 4441.07 angstrom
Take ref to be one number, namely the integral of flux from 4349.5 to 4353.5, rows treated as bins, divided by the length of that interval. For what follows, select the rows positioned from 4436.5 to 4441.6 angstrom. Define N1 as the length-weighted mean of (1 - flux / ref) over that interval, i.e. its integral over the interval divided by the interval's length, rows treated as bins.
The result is -0.11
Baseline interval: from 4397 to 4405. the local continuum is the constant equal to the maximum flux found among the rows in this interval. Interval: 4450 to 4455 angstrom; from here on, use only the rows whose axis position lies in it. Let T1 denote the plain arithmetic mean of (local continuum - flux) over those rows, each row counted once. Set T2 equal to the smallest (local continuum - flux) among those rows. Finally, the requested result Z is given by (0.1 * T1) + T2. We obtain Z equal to 24.8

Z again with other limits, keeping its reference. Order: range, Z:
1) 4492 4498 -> 25.0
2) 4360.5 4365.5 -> 39.1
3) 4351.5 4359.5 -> 30.3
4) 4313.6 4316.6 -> 29.3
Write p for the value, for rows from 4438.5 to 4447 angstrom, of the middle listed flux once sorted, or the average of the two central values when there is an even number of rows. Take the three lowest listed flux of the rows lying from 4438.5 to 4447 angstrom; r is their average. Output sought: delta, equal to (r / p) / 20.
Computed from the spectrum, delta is 0.0455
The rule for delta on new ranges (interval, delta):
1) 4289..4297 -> 0.0458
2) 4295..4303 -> 0.0401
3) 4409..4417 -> 0.0418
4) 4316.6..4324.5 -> 0.0416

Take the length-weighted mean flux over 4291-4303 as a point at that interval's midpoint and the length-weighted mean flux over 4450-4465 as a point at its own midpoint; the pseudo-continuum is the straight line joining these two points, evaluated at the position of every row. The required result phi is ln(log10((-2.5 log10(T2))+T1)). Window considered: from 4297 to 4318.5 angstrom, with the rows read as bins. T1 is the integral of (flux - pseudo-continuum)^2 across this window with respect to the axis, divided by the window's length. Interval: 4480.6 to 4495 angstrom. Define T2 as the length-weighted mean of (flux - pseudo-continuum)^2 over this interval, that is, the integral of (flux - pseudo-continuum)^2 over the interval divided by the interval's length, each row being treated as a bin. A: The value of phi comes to 0.03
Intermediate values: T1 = 14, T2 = 26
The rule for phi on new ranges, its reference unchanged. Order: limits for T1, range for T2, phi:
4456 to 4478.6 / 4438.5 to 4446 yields 0.41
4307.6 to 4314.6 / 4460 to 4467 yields 0.27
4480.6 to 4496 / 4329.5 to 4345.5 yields 0.31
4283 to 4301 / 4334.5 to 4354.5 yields -0.41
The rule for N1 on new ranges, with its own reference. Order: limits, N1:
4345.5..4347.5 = 0.06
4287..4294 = 0.19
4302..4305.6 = -0.07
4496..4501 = -0.09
